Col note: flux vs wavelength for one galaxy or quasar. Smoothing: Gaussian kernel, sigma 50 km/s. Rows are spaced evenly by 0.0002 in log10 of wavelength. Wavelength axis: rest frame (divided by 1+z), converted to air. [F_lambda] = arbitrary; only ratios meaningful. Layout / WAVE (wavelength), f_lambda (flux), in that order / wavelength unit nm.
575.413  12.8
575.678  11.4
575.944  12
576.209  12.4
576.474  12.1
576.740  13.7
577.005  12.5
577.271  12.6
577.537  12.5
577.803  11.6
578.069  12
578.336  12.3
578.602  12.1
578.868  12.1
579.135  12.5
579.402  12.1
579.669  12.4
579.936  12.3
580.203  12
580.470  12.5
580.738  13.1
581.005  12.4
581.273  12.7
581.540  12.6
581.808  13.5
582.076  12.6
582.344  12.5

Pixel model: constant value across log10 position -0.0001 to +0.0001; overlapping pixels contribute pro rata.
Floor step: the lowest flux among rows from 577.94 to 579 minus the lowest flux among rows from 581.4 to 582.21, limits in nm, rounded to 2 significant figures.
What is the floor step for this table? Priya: -0.60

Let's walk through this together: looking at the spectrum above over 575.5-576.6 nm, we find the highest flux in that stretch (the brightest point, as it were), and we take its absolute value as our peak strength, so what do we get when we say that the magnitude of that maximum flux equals 12.4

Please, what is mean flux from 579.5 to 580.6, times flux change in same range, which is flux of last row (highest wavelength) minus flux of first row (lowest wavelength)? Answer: 1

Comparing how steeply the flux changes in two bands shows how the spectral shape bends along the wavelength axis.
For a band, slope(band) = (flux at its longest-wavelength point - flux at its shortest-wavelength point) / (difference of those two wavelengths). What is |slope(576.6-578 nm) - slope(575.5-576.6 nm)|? 2.9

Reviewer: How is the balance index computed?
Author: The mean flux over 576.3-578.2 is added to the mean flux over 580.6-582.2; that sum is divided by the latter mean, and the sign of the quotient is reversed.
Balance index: -1.97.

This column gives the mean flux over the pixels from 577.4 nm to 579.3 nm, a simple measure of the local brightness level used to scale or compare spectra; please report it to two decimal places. 12.16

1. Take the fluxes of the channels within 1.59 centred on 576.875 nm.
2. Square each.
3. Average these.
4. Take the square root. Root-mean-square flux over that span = 12.6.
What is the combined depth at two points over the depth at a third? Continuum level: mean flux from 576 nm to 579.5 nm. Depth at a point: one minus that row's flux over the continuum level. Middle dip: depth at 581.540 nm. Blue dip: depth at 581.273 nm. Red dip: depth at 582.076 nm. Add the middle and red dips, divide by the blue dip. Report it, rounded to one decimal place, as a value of 1.4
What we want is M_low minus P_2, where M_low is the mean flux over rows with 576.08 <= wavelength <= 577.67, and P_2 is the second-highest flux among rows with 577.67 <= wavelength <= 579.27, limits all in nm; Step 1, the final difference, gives 0.3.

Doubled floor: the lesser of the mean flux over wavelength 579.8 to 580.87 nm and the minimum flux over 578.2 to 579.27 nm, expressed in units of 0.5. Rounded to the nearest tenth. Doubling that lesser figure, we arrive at 24.2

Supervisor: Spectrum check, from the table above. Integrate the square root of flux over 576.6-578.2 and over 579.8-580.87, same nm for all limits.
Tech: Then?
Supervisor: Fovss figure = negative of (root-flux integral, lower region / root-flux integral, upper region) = -1.5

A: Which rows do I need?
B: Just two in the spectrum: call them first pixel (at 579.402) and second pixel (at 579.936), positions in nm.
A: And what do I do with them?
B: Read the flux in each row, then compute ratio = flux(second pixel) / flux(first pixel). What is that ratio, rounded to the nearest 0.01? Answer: 1.02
